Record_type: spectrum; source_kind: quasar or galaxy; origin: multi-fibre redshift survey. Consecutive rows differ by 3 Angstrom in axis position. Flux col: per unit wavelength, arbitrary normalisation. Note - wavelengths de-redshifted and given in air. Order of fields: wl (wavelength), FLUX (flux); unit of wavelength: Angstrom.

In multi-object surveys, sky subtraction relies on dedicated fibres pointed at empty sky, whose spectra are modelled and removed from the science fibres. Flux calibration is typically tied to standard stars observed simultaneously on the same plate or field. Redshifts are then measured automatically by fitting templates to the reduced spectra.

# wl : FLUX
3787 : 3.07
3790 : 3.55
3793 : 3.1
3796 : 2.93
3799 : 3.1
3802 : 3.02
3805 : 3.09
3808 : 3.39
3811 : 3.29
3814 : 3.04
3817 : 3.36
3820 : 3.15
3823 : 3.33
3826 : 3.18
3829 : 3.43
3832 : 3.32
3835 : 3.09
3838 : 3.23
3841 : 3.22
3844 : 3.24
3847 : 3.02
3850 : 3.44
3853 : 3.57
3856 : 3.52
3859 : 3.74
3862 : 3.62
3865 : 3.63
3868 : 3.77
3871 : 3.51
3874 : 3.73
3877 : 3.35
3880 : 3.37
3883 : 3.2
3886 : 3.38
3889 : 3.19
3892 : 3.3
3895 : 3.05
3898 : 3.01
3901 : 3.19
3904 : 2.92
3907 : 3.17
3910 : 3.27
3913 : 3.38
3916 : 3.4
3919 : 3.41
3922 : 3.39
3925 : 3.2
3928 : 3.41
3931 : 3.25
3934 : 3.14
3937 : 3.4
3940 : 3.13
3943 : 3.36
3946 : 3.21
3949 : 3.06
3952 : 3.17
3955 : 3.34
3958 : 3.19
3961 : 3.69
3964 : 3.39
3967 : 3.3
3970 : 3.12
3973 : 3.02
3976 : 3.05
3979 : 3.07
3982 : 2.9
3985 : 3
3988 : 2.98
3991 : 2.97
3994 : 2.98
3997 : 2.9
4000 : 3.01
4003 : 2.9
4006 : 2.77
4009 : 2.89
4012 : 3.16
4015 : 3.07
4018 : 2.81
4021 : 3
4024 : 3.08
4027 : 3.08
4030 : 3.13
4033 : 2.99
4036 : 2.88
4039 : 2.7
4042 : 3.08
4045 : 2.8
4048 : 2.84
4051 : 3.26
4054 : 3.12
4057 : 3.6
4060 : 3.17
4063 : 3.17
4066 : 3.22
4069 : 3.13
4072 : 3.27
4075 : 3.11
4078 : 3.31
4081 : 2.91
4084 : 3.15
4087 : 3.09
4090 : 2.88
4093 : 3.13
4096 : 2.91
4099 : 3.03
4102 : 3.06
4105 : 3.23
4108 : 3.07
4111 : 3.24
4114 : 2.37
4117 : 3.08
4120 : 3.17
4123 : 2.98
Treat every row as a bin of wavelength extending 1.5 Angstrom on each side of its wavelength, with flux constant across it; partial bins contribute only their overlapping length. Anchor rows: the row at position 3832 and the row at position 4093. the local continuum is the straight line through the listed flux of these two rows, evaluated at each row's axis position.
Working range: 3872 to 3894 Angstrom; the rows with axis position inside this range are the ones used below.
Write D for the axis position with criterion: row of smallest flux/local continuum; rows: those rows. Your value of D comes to 3889 Angstrom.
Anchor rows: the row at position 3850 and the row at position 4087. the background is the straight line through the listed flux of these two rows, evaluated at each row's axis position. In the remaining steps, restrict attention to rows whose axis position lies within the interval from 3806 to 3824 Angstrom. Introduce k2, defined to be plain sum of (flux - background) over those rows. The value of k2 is -1.4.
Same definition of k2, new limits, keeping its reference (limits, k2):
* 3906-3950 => -0.7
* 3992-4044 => -3.8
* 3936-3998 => -2.4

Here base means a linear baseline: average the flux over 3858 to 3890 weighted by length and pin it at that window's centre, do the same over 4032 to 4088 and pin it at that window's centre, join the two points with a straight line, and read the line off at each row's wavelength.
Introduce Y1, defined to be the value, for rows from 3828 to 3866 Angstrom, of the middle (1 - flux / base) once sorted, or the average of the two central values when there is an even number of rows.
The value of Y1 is 0.047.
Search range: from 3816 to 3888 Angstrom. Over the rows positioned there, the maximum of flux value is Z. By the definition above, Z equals 3.77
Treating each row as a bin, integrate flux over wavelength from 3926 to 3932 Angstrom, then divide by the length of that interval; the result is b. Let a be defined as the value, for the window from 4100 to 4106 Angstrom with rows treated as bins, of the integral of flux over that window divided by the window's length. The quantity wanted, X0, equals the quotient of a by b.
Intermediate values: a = 3.13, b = 3.3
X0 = 0.94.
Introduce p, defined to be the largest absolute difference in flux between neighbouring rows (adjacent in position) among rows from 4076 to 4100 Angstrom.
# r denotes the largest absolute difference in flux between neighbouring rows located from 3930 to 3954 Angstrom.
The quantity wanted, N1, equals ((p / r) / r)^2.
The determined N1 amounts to 30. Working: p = 0.40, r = 0.27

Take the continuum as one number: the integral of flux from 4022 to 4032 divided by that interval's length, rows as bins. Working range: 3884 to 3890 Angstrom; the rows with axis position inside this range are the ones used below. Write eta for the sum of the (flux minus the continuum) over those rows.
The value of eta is 0.4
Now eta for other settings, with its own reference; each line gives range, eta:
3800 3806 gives -0.1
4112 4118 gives -0.7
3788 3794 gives 0.5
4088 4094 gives -0.2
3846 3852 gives 0.3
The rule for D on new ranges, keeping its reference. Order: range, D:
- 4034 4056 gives 4039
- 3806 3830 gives 3814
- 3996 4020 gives 4006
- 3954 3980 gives 3973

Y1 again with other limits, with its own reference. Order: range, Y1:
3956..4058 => 0.064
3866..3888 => 0.027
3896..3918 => 0.073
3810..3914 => 0.073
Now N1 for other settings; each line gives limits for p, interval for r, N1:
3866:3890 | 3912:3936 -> 74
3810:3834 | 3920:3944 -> 19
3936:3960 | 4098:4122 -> 0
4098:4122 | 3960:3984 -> 93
